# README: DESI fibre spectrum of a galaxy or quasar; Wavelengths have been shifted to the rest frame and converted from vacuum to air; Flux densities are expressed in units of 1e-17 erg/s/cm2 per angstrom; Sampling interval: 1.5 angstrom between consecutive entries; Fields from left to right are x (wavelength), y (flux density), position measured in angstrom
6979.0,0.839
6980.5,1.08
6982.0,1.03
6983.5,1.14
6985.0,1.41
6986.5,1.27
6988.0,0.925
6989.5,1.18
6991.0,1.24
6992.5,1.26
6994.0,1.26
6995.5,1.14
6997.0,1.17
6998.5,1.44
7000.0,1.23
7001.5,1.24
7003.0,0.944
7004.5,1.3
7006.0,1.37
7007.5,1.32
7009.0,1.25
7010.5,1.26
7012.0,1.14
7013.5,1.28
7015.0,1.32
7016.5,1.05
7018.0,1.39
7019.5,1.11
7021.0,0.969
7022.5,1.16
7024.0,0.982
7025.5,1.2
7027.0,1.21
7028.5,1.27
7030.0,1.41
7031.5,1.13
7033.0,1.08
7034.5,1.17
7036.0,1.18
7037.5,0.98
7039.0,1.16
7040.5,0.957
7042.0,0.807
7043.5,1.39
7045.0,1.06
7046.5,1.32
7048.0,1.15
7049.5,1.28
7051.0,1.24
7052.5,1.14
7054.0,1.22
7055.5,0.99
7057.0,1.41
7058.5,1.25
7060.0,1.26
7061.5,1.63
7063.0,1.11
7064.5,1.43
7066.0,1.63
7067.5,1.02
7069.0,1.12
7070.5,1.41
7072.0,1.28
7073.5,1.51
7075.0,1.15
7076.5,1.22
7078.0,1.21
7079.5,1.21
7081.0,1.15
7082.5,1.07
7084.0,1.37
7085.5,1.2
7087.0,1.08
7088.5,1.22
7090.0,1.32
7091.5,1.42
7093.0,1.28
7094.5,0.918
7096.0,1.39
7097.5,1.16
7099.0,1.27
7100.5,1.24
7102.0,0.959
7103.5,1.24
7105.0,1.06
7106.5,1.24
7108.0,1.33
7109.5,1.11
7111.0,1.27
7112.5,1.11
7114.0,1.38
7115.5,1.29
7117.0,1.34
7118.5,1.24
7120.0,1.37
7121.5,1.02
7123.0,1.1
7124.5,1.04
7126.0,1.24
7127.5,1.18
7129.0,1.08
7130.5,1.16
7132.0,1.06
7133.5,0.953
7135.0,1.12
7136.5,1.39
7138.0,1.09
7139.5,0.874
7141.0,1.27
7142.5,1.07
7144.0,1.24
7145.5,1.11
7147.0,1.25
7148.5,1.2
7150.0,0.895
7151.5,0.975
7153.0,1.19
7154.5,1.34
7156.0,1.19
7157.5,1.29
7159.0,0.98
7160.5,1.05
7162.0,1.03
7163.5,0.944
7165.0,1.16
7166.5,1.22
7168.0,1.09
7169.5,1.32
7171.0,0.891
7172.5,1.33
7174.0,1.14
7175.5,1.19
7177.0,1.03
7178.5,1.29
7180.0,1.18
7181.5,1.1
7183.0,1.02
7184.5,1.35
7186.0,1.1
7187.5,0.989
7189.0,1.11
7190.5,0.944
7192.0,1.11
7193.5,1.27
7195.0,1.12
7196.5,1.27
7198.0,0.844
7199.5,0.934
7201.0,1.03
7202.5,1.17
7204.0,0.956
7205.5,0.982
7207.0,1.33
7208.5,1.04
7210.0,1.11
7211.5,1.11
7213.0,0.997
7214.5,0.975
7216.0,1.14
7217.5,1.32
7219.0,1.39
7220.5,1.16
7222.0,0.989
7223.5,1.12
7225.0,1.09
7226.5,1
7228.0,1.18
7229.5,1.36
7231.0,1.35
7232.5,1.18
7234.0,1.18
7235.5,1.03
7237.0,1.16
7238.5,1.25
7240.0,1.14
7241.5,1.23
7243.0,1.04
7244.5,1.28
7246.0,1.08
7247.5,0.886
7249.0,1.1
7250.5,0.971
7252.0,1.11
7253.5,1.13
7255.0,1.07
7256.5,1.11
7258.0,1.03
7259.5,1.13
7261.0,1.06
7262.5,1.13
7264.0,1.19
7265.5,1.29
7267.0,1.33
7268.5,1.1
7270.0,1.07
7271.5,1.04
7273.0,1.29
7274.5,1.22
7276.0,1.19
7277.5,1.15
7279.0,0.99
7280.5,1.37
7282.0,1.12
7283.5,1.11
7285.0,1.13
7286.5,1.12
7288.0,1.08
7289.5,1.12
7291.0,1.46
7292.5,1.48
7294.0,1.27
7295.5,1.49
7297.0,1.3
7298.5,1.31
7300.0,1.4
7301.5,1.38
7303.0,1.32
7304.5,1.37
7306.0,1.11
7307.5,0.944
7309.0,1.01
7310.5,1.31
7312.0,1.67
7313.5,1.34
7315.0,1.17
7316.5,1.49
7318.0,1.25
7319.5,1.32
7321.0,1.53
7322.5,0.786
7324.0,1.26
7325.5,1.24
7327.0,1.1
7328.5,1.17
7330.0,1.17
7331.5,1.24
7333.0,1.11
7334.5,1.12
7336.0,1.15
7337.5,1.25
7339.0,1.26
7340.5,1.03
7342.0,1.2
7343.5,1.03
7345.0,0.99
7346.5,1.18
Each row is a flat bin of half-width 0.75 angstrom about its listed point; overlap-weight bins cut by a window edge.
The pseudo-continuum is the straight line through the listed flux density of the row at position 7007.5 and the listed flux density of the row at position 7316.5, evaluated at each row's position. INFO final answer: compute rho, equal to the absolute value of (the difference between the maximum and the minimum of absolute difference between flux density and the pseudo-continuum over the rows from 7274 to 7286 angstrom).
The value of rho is 0.38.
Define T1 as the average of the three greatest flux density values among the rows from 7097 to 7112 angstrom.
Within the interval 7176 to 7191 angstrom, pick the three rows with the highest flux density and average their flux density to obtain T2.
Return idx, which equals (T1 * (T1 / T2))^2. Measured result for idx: 1.7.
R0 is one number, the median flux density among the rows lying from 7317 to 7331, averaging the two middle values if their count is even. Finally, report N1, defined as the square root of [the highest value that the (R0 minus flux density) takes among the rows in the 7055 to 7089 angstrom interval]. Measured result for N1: 0.50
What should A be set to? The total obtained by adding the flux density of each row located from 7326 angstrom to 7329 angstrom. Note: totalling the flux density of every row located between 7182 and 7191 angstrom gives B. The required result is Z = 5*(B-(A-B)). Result 54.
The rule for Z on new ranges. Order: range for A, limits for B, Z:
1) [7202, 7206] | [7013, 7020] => 46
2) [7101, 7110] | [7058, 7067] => 48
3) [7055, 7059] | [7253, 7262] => 47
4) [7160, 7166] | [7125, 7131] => 26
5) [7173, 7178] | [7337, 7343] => 31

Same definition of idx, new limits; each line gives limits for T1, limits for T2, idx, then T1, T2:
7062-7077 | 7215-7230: 2.9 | 1.52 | 1.36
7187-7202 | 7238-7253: 1.4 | 1.22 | 1.25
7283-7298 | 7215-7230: 2.6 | 1.48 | 1.36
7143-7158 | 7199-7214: 1.9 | 1.29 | 1.20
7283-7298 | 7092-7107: 2.8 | 1.48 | 1.31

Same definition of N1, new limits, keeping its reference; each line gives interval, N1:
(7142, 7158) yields 0.59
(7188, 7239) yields 0.63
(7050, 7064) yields 0.50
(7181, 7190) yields 0.50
